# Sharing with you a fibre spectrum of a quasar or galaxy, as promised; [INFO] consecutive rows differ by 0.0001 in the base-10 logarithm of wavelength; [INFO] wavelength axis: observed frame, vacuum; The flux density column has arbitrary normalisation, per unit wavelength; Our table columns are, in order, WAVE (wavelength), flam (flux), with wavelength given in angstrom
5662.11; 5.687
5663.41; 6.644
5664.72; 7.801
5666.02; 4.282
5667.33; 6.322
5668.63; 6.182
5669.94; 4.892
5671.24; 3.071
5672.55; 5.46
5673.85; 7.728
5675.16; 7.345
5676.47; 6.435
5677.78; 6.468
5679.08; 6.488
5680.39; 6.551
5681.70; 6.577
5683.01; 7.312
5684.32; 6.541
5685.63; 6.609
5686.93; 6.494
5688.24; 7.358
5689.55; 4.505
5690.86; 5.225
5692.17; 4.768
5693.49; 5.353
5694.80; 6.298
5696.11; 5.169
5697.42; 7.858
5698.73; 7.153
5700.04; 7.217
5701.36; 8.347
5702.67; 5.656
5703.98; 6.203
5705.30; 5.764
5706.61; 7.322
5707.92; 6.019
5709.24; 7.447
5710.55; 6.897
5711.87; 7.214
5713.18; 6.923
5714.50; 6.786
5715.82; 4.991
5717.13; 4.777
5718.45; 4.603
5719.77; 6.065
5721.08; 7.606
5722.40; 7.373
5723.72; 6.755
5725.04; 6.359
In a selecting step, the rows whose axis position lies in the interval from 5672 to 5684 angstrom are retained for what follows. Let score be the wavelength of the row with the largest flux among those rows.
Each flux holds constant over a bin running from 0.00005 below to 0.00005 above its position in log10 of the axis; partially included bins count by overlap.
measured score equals 5673.85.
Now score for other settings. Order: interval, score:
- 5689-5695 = 5694.80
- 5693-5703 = 5701.36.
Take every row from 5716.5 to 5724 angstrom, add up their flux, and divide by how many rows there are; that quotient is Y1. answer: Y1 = 6.2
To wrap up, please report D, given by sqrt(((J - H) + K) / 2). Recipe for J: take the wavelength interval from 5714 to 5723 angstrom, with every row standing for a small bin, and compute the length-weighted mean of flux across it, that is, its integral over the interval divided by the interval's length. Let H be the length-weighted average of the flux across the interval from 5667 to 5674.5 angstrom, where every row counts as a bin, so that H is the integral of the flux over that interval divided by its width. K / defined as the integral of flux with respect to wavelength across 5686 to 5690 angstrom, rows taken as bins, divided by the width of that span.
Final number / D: 1.83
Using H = 5.58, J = 6.01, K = 6.2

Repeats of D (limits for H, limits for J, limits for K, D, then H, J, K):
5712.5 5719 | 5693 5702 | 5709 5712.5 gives 2.04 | 5.64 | 6.80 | 7.2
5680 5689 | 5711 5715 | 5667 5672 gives 1.62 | 6.76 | 6.97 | 5.0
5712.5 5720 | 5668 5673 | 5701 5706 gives 1.67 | 5.67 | 4.87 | 6.4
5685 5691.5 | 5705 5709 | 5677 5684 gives 1.89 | 6.05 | 6.54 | 6.7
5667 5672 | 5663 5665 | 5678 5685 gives 2.10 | 5.05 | 7.16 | 6.7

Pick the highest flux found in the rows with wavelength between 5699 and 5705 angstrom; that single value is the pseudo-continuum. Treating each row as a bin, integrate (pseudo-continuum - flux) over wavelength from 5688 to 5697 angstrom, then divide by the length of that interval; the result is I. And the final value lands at 2.84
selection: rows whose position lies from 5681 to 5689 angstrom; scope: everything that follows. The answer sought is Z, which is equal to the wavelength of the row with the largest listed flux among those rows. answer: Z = 5688.24 angstrom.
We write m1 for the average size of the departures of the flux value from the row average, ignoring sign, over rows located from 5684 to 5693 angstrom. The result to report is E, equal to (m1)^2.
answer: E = 0.88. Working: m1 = 0.94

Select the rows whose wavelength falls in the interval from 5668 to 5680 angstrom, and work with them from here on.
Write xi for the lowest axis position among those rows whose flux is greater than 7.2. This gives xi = 5673.85 angstrom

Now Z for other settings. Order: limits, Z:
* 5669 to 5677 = 5673.85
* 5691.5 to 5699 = 5697.42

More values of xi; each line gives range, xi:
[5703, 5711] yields 5706.61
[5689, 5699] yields 5697.42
